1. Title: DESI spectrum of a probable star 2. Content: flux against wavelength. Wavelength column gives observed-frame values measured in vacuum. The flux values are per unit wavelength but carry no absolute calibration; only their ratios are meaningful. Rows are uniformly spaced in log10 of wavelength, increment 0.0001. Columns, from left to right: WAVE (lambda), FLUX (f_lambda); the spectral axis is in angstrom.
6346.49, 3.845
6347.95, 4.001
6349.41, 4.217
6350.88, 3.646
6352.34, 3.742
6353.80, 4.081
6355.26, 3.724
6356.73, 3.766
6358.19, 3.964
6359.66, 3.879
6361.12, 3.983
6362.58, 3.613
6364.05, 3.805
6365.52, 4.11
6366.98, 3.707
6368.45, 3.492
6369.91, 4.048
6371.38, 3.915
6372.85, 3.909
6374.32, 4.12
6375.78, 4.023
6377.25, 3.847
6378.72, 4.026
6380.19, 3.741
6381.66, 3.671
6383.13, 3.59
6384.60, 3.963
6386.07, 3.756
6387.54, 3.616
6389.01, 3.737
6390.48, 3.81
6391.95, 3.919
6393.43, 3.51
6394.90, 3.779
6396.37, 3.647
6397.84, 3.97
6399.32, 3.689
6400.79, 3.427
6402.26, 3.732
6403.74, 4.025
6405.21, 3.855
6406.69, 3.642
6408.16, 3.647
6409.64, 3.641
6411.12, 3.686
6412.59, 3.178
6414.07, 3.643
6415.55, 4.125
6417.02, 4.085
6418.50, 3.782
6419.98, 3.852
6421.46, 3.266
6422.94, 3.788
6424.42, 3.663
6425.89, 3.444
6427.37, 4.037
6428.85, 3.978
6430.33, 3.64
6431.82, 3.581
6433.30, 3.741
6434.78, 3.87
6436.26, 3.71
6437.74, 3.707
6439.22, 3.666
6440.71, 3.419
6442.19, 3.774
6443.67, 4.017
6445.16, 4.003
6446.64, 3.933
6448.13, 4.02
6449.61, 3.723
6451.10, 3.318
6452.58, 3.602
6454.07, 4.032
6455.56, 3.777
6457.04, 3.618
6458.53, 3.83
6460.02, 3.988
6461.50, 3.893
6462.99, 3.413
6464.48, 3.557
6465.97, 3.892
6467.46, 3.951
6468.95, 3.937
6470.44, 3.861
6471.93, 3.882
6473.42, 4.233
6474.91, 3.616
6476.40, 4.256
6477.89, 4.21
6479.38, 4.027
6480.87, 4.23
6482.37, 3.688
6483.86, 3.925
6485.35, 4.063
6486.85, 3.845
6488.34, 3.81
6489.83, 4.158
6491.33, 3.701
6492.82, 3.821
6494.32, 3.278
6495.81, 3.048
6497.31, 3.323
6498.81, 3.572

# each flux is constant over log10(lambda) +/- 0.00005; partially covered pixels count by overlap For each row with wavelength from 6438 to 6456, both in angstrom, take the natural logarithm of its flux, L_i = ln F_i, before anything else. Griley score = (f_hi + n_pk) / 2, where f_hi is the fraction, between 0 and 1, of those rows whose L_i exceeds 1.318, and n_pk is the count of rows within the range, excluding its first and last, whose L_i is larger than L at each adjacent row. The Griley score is 1.79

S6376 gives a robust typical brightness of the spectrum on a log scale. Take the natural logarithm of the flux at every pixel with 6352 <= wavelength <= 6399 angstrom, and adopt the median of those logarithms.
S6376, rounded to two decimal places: 1.34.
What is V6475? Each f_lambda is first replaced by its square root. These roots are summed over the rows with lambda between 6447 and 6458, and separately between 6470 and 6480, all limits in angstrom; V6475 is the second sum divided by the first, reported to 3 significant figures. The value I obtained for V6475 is 1.04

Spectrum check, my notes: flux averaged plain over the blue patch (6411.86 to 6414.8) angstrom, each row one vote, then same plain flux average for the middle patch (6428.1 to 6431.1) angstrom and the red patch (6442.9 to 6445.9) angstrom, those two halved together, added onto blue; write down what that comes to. 7.3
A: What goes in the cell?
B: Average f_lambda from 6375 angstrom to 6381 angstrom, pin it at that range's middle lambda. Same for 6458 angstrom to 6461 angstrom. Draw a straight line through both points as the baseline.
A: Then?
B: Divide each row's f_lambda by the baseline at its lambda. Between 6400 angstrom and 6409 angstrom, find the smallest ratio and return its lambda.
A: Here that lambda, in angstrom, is 6400.79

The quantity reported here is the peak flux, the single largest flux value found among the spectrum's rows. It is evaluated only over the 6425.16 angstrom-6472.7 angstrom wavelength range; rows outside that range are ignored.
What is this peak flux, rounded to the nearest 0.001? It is 4.037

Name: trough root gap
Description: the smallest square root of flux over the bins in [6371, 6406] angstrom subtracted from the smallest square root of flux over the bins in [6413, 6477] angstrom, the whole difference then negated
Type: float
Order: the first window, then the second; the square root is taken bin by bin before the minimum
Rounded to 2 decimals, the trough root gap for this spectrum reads 0.04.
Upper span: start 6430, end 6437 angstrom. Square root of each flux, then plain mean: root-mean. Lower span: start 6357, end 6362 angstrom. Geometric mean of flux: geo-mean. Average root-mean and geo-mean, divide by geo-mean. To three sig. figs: 0.744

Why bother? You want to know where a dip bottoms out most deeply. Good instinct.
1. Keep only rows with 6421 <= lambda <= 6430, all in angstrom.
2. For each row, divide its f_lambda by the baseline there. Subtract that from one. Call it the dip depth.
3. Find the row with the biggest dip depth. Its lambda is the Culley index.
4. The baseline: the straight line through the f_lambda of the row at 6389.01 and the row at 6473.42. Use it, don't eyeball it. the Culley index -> 6421.46 angstrom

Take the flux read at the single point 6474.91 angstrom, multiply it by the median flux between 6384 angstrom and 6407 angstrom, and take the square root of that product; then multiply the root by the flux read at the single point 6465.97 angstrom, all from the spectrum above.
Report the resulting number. 14.3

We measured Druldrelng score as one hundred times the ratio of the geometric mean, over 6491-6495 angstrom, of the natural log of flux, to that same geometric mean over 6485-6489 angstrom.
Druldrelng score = 94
